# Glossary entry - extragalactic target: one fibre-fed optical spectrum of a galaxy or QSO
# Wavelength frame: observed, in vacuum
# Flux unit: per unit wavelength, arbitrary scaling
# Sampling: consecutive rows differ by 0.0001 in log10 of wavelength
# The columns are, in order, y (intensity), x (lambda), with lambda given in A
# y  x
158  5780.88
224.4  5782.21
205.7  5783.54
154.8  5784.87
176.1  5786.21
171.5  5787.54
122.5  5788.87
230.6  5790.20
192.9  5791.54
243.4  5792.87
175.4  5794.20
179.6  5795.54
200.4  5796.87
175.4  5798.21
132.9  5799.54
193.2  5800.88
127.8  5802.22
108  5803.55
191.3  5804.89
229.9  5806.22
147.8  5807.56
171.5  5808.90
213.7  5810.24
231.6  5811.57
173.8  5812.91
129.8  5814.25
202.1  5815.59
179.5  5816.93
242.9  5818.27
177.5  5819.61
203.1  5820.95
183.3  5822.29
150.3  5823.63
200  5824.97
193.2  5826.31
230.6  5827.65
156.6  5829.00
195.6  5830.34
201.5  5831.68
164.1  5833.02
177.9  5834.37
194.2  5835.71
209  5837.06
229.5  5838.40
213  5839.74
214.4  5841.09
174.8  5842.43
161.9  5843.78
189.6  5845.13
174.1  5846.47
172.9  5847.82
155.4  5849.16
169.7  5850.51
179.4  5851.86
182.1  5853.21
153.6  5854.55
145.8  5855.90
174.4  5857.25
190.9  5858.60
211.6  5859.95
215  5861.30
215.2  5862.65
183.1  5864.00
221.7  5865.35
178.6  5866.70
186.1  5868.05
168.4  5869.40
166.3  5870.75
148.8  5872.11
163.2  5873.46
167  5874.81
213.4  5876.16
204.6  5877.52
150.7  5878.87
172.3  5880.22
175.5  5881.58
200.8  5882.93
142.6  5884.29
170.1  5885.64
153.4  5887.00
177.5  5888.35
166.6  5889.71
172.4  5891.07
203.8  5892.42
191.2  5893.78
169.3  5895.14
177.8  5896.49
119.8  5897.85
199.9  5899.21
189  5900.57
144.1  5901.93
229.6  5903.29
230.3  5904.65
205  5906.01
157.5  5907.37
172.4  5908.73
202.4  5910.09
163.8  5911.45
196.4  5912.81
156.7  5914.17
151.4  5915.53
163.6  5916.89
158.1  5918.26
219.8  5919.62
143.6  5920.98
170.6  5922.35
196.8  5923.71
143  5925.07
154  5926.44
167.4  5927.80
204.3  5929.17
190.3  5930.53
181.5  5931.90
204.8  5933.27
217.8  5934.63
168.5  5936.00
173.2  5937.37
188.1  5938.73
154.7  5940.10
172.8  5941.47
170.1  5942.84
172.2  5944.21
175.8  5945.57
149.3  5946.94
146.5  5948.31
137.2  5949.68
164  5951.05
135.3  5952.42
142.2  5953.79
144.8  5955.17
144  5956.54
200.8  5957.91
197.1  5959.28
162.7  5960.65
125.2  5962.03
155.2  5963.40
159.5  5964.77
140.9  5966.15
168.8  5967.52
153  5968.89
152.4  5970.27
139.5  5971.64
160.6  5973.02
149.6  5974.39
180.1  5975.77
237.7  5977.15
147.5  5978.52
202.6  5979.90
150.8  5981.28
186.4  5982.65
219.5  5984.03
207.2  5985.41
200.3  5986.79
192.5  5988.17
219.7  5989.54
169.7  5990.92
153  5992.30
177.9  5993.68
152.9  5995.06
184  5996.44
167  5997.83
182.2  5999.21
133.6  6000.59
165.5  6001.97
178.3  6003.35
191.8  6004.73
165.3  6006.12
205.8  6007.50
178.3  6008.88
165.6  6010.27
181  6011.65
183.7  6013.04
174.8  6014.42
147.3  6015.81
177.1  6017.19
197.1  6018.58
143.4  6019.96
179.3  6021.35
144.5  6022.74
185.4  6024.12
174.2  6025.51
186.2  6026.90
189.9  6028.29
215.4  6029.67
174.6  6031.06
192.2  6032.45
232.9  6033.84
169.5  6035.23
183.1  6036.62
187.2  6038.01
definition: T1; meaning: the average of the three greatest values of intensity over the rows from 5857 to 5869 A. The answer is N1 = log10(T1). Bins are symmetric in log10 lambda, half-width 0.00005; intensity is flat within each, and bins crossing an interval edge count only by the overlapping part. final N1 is 2.34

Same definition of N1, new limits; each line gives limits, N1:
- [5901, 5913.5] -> 2.35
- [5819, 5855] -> 2.35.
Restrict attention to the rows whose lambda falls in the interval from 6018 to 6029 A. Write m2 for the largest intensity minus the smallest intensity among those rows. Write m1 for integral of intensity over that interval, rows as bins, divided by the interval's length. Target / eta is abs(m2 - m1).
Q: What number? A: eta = 121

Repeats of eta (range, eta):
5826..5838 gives 118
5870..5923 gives 65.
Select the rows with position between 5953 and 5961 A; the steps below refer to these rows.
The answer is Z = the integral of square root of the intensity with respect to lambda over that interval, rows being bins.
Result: 102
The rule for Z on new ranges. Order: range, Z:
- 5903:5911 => 112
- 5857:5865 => 113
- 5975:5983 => 108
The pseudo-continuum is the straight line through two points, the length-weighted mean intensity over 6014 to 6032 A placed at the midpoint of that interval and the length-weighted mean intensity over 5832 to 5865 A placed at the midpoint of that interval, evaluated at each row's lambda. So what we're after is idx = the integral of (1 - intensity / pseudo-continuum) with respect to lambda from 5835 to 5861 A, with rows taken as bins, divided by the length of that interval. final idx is 0.01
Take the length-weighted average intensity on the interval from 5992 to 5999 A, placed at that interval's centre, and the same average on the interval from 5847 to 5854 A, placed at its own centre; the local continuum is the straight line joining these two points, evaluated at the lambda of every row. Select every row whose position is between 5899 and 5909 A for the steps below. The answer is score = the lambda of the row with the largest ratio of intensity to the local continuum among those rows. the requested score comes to 5904.65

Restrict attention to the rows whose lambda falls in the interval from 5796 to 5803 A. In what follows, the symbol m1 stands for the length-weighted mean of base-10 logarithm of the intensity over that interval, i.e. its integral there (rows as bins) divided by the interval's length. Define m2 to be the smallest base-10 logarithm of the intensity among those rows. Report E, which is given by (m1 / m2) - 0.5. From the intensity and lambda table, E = 0.550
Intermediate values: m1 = 2.21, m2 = 2.11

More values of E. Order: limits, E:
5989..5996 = 0.524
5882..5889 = 0.534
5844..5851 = 0.520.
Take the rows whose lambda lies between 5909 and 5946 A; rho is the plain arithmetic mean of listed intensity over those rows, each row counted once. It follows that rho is 176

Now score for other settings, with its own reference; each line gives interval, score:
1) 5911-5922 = 5919.62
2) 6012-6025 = 6018.58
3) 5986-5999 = 5989.54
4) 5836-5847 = 5838.40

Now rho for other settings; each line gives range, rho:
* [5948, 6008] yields 169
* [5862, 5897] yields 178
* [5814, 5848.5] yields 189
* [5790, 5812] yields 185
